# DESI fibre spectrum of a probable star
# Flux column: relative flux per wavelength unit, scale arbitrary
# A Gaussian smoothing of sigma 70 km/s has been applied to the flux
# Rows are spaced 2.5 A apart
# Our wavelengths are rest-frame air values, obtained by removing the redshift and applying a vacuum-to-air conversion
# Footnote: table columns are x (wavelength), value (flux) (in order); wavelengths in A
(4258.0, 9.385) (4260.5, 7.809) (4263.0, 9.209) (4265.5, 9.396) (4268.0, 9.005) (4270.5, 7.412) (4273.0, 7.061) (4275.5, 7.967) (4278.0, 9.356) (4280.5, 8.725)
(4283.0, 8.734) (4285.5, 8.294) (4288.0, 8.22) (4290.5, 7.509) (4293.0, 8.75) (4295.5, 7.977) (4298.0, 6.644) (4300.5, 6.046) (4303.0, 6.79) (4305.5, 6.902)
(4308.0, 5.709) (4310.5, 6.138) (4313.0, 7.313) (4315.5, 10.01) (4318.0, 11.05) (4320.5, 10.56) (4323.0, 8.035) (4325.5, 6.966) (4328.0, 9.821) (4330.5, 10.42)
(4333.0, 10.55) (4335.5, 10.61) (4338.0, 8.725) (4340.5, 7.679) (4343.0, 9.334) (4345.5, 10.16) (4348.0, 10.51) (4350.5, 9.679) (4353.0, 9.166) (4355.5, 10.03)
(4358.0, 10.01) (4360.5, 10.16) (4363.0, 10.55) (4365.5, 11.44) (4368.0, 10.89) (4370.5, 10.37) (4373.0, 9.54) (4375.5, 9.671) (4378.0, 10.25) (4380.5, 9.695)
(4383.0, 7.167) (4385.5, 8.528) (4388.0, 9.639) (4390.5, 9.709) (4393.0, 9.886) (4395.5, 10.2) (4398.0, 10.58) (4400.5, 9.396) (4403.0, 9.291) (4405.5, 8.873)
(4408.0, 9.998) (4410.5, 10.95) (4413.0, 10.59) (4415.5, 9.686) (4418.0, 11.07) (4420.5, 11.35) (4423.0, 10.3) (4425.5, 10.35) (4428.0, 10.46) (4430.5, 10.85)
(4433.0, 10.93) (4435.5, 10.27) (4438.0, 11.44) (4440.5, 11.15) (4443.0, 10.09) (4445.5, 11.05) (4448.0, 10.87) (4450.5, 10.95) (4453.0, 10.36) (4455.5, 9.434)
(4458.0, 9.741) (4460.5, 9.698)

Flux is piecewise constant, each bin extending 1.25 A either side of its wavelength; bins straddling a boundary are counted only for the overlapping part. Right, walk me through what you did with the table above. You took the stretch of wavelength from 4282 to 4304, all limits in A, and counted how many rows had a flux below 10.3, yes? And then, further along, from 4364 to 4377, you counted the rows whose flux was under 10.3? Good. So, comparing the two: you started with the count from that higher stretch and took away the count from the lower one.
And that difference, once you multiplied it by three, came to -21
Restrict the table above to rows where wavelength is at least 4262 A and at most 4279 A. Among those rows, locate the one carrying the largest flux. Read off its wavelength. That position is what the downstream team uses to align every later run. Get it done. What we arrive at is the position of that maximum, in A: 4265.5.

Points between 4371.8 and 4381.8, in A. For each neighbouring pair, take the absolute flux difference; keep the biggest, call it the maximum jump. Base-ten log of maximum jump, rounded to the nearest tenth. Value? -0.2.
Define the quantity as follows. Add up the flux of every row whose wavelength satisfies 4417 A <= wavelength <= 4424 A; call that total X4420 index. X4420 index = 32.7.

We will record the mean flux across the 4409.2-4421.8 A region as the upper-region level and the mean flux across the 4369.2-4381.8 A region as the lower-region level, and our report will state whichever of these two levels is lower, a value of 9.9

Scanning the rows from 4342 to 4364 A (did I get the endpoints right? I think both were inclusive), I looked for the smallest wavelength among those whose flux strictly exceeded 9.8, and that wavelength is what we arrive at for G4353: 4345.5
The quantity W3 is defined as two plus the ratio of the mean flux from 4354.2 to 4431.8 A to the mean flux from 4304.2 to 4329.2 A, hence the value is 3.22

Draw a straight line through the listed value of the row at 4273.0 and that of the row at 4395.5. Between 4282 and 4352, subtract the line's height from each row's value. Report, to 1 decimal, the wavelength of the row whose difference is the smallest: 4308.0 A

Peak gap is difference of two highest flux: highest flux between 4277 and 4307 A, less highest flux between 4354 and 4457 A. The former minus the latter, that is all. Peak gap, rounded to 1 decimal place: -2.1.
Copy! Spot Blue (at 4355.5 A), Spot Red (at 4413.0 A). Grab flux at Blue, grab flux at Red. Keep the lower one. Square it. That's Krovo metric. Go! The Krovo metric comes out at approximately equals 101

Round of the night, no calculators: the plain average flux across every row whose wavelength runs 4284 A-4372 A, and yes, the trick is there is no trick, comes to 8.9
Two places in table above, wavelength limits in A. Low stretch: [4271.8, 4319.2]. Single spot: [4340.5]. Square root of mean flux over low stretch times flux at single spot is 7.8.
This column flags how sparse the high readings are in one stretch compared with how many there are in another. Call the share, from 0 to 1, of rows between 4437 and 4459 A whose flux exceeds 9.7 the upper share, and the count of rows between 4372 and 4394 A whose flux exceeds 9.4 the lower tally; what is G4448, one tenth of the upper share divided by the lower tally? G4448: 0.013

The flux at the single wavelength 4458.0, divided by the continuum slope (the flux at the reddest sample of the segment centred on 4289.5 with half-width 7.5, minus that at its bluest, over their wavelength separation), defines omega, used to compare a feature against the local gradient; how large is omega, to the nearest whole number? -161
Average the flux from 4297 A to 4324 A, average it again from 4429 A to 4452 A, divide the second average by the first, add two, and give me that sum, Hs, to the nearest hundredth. 3.40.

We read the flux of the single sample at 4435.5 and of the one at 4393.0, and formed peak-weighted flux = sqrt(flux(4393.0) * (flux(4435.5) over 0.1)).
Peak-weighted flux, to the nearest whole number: 32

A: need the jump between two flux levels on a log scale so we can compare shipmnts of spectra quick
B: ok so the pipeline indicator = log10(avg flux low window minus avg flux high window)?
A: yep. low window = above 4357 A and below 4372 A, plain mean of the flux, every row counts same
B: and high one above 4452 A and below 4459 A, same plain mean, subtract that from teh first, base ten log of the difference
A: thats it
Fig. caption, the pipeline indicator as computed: -0.14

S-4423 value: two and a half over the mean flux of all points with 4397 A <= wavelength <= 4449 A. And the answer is 0.239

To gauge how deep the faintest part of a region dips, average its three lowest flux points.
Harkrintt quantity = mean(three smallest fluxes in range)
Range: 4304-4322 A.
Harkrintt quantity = 6.2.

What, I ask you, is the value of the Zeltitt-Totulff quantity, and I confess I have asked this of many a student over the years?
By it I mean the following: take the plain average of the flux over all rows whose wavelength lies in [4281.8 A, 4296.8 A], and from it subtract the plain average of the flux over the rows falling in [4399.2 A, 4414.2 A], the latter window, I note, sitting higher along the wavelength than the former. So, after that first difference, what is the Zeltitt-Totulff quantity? -1.6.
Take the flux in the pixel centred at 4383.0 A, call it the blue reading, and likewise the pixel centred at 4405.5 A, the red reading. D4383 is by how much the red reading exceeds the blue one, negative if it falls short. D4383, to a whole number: 2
